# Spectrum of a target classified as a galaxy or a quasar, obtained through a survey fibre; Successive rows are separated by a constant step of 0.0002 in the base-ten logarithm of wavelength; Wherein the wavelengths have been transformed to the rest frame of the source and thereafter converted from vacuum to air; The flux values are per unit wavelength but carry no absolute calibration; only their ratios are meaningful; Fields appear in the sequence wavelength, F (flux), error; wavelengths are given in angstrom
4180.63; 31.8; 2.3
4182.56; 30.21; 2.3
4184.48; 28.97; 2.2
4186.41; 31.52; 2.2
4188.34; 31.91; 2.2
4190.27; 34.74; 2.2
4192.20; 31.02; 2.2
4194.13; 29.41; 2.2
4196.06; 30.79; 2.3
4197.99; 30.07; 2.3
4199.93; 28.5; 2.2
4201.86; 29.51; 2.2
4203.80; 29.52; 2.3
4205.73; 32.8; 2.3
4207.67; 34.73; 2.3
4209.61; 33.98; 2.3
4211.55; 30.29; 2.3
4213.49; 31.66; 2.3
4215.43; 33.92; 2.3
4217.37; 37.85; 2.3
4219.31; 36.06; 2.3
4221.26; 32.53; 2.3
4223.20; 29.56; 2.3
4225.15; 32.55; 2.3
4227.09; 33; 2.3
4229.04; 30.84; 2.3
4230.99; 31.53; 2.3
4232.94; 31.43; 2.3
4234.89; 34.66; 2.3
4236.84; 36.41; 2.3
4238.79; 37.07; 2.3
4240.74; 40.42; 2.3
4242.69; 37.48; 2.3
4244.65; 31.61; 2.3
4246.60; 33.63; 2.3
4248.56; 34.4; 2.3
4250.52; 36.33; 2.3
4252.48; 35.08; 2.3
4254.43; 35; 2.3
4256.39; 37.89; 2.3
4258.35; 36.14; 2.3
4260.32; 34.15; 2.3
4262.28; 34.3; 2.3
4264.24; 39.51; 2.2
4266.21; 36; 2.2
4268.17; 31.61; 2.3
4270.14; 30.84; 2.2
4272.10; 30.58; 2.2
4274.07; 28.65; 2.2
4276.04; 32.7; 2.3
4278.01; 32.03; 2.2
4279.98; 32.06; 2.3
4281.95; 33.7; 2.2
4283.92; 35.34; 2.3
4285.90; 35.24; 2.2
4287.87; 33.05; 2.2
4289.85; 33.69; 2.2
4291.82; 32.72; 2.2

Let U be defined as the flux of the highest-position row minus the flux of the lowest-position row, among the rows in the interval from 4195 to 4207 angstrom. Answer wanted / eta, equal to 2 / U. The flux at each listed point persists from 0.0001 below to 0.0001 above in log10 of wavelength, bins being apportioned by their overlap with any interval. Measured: 1.00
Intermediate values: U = 2.0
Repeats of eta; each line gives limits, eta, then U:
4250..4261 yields -0.92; -2.2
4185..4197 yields -2.74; -0.7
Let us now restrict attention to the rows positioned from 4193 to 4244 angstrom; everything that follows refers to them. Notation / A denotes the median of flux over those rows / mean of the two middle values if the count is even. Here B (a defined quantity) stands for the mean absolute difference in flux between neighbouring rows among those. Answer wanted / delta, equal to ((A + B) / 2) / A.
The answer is 0.530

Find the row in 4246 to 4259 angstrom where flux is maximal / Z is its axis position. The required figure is 4256.39 angstrom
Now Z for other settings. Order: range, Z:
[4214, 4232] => 4217.37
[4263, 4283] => 4264.24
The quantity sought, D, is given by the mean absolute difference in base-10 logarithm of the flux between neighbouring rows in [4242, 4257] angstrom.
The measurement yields 0.026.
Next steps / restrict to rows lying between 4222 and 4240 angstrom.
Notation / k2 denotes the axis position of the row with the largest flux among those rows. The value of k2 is 4238.79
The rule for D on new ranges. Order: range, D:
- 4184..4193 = 0.032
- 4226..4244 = 0.023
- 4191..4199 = 0.018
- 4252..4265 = 0.024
